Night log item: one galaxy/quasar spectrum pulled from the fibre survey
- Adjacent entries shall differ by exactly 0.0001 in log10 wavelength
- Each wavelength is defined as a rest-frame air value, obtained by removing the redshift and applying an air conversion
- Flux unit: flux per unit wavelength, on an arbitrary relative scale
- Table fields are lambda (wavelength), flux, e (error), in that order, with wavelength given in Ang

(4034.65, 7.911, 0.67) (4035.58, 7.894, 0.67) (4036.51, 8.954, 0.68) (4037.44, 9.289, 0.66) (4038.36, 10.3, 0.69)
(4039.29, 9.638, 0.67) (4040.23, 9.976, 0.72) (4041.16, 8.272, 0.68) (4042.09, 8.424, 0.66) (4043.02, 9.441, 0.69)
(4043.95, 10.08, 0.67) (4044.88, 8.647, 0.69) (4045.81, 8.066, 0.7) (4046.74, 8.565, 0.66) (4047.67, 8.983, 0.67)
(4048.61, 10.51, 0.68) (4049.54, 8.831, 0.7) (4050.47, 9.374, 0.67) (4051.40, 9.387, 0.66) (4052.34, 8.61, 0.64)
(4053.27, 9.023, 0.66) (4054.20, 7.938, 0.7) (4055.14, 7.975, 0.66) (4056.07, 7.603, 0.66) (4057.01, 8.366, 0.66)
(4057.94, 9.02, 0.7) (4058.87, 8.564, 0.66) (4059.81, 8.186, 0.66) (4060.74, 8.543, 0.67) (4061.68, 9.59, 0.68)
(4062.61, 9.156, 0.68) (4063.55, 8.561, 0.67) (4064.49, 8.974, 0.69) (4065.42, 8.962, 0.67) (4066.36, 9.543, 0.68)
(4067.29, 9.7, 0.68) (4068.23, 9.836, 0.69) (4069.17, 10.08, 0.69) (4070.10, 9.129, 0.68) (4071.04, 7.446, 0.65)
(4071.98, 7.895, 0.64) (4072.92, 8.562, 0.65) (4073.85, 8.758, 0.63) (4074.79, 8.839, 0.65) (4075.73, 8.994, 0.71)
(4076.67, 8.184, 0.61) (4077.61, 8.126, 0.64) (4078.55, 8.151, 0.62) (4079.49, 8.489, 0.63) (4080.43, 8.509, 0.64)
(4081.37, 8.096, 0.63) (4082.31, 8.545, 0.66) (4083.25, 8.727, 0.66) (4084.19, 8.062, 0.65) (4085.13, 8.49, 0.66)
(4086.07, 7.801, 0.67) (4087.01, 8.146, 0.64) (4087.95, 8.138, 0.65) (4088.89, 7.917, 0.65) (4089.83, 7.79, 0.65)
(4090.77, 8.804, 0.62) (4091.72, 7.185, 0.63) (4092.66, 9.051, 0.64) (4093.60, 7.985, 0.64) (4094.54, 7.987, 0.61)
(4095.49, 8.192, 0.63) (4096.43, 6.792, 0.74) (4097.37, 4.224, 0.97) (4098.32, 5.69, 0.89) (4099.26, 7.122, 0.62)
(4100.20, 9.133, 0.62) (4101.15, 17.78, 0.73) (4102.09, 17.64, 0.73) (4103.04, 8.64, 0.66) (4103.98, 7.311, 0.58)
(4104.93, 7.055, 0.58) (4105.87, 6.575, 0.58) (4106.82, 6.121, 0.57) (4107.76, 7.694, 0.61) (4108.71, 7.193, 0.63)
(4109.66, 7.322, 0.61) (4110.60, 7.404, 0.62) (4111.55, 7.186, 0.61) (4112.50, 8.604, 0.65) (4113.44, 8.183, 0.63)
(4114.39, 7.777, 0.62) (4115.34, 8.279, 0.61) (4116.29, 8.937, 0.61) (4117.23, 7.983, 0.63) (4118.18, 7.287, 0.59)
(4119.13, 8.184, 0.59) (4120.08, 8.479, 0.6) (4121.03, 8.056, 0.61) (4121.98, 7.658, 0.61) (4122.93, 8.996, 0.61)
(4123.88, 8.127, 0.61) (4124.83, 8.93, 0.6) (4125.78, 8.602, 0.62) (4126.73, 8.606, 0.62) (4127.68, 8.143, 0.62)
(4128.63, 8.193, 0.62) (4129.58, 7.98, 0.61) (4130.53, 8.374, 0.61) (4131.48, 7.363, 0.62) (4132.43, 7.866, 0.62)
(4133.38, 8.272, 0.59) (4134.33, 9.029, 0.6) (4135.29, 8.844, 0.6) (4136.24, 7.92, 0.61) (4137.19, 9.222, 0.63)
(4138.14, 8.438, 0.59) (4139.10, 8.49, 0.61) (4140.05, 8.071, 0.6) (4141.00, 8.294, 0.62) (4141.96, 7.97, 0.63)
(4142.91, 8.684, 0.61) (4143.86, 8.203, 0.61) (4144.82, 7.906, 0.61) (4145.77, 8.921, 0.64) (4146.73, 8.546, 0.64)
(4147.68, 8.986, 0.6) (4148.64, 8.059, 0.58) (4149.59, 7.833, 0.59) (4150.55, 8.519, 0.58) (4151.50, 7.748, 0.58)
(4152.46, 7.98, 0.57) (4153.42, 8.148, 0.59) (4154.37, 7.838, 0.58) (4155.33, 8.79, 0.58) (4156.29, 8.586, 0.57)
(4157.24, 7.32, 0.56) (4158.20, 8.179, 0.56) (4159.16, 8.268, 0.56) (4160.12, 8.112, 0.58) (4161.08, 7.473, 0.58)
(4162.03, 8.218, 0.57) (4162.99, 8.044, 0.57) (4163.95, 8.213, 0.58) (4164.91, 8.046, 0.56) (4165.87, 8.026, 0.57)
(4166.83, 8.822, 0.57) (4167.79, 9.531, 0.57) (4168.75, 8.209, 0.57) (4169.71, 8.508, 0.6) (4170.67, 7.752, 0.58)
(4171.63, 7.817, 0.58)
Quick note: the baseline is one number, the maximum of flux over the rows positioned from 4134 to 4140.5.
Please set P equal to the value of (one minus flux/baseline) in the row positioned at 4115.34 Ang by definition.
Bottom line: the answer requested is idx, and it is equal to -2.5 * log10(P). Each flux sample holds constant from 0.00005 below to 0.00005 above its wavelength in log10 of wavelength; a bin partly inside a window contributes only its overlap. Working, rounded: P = 0.102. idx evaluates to 2.5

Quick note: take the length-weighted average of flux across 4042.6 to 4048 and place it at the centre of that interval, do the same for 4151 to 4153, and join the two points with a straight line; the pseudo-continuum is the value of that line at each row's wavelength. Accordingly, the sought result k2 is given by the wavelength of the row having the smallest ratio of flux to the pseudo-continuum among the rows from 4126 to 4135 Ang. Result 4131.48 Ang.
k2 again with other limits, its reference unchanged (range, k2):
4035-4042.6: 4035.58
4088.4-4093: 4091.72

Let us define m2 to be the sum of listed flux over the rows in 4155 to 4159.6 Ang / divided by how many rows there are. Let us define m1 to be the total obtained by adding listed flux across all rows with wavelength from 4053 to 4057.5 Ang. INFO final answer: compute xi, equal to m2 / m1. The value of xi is 0.201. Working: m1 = 40.9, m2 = 8.2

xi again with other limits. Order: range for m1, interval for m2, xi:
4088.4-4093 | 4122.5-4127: 0.212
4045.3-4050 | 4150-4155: 0.179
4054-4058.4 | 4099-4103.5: 0.295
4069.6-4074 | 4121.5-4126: 0.203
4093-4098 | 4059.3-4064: 0.250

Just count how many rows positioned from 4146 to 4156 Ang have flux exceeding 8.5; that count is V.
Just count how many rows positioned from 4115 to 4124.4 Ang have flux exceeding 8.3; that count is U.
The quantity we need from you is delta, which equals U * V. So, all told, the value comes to 12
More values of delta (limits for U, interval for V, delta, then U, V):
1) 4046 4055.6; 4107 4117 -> 16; 8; 2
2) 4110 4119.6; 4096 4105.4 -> 8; 2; 4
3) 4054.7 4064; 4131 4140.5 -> 21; 7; 3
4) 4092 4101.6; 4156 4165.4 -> 3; 3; 1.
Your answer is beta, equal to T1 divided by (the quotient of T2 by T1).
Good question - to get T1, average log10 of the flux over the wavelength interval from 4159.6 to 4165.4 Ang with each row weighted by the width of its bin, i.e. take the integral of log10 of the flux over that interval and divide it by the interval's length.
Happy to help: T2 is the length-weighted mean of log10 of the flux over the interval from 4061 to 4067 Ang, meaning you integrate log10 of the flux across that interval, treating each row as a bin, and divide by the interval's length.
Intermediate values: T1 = 0.90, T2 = 0.960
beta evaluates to 0.85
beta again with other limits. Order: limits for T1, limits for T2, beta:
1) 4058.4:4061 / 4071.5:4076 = 0.92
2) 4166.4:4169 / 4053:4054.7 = 0.98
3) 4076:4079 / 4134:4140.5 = 0.90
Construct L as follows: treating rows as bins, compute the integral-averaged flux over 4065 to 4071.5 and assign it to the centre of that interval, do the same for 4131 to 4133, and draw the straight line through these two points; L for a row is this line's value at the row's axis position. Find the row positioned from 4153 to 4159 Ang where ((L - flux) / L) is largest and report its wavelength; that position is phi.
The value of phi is 4157.24 Ang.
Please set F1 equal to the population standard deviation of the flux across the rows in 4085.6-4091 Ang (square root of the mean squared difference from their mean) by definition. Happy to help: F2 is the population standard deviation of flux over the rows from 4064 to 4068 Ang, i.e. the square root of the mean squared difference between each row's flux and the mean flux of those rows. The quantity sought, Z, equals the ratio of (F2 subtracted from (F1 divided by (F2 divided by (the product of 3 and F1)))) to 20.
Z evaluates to 0.038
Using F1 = 0.35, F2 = 0.33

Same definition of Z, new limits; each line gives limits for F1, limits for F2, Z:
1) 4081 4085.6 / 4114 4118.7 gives -0.009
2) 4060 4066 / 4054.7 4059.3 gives 0.015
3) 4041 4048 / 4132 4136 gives 0.104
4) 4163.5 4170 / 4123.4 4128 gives 0.108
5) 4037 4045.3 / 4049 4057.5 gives 0.091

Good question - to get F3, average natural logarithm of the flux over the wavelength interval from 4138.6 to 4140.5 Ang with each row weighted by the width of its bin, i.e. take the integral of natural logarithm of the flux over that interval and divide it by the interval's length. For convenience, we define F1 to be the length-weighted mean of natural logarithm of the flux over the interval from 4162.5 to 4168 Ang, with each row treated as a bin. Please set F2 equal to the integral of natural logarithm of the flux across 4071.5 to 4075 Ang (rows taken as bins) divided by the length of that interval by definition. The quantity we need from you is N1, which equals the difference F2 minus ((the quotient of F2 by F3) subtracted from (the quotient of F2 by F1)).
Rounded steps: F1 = 2.12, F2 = 2.14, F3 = 2.11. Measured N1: 2.14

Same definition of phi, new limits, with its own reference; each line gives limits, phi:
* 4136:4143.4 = 4136.24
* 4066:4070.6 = 4070.10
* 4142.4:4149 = 4144.82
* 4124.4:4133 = 4131.48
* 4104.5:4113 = 4106.82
